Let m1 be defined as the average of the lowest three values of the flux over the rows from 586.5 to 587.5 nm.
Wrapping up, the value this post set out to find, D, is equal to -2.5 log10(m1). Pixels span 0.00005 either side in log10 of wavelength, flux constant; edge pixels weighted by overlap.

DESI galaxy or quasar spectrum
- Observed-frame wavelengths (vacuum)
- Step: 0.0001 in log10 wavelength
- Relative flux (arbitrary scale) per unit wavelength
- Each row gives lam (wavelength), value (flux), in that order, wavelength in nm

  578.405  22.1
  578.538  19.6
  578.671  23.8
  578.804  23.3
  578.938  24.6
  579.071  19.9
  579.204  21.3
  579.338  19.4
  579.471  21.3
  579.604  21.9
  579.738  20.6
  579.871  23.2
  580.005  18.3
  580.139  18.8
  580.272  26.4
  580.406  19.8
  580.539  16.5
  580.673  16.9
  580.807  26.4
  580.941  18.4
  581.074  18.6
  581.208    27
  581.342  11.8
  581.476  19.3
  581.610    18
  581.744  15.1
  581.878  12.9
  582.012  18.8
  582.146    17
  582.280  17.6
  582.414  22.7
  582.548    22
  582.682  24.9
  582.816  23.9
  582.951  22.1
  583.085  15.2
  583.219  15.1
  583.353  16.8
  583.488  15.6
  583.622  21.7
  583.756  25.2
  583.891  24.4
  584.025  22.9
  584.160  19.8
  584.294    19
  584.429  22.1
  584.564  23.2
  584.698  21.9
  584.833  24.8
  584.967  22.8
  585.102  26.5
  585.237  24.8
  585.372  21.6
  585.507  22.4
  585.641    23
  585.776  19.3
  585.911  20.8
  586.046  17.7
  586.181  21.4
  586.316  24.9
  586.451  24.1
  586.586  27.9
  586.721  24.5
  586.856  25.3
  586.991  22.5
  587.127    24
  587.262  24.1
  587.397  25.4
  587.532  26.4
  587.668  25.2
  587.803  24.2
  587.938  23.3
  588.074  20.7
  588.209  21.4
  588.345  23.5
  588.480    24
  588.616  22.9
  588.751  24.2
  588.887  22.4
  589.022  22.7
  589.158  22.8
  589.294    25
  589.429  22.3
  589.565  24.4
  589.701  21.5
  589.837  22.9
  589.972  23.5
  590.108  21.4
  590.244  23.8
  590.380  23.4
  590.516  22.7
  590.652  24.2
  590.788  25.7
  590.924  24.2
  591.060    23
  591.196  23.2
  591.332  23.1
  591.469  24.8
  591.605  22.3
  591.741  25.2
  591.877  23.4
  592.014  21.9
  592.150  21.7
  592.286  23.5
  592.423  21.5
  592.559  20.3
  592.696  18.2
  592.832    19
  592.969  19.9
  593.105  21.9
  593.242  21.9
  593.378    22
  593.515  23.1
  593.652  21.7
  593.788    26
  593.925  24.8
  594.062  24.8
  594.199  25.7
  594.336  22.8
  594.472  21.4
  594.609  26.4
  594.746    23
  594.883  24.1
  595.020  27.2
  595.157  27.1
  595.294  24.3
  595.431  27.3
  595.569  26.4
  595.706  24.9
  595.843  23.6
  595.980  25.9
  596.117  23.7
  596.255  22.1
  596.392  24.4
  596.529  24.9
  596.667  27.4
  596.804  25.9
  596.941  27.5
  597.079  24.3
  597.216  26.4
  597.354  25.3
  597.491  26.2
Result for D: -3.43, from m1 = 23.53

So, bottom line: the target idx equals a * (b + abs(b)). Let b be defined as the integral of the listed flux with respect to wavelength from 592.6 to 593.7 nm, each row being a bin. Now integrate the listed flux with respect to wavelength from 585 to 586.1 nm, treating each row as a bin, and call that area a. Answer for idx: 1118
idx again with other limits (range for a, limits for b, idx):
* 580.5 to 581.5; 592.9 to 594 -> 969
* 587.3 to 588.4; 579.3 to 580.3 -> 1103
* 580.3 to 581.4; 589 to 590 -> 1005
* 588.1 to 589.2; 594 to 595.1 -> 1356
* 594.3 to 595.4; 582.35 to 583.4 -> 1164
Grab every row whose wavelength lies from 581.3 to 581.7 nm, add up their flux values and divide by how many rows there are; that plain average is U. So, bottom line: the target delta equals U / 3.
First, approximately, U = 16.4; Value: 5.5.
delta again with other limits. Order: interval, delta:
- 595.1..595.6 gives 8.8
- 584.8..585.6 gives 7.9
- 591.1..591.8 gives 7.9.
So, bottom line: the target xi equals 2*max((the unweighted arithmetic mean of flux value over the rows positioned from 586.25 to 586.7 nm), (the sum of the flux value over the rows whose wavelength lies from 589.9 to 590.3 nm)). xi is 137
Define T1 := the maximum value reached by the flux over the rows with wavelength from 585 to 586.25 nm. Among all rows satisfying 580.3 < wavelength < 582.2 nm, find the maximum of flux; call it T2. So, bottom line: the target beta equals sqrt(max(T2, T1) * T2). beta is 27.0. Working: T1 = 26.5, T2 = 27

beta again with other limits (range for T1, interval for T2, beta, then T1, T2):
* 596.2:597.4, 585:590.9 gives 27.9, 27.5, 27.9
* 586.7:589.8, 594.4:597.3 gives 27.5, 26.4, 27.5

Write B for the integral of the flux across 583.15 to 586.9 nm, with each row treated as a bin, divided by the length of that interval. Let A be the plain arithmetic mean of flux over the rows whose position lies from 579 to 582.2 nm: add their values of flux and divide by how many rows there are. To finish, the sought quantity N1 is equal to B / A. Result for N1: 1.13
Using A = 19.5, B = 22.1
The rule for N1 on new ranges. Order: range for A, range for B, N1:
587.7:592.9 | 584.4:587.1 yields 1.01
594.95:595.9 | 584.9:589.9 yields 0.90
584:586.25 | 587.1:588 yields 1.12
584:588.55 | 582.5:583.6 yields 0.84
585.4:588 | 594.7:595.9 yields 1.08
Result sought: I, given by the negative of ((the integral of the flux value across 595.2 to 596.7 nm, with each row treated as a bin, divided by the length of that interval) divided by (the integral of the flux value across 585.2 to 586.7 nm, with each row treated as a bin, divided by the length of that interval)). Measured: -1.11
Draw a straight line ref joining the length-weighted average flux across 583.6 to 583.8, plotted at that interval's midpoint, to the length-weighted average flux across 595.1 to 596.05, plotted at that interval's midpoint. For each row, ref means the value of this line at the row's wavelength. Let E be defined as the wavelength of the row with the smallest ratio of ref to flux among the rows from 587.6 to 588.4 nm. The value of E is 587.668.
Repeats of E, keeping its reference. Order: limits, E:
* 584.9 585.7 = 585.102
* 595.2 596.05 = 595.431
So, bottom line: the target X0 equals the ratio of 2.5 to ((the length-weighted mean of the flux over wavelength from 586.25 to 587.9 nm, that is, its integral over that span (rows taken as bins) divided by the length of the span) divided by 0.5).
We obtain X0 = 0.050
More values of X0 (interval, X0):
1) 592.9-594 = 0.055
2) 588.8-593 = 0.055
